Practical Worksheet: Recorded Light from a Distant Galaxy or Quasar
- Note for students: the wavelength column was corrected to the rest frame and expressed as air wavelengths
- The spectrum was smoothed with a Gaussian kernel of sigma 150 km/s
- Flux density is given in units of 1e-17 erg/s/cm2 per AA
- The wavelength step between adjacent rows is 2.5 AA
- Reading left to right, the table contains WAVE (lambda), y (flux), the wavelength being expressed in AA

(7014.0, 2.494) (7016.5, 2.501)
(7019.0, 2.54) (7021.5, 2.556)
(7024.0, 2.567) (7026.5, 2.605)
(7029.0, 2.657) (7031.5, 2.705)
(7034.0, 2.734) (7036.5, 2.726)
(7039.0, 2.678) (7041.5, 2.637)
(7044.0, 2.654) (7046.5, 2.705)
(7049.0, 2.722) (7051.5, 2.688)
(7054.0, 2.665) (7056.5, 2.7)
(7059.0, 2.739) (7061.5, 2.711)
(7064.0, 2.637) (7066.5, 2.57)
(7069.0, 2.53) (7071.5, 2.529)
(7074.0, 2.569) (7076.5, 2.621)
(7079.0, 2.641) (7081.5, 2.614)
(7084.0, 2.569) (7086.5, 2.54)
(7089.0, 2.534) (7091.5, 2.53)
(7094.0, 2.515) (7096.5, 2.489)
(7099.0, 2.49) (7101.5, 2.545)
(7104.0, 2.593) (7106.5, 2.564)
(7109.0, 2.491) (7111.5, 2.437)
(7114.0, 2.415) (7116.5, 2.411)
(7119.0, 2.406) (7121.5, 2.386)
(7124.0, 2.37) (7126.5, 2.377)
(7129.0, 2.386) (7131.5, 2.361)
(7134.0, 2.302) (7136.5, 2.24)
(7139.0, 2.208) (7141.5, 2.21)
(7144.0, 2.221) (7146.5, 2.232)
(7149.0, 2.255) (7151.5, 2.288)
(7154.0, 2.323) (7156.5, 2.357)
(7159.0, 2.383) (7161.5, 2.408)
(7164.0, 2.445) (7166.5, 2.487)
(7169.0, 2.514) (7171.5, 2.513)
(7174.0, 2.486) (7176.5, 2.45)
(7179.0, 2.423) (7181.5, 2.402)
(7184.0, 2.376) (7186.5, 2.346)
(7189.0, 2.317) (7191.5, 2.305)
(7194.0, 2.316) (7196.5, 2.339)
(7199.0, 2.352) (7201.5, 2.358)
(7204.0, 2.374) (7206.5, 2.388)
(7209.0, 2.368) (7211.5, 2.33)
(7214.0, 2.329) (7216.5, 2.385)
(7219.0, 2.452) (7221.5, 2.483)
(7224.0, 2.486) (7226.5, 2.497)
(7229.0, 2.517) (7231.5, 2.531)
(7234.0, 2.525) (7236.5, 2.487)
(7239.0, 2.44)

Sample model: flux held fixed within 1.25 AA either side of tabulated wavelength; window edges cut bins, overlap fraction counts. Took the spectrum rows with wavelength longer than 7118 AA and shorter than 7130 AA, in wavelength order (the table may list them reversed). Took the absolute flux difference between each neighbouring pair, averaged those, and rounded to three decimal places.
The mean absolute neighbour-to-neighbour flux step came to 0.013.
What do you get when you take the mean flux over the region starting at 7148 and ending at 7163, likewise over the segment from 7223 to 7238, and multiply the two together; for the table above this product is 5.86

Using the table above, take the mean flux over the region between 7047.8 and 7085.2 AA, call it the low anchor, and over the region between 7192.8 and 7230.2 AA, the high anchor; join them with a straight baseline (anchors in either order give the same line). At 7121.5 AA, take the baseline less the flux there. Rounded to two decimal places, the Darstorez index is 0.16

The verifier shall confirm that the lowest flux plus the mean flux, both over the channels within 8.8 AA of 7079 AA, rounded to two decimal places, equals 5.11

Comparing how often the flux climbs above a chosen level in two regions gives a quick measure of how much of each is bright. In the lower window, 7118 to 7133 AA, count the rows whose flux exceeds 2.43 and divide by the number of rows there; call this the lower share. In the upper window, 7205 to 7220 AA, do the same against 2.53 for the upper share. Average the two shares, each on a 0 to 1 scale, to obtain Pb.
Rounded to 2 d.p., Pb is 0.00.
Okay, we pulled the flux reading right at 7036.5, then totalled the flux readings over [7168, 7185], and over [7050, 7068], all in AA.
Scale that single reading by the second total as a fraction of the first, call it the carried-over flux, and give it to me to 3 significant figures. 2.97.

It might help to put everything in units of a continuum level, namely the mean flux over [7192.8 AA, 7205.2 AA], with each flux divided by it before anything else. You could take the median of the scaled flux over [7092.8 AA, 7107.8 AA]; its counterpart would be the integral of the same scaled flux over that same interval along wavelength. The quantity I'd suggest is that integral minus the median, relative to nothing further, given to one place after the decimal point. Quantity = 15.1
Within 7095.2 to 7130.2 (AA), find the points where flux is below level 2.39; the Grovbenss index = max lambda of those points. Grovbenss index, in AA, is 7129.0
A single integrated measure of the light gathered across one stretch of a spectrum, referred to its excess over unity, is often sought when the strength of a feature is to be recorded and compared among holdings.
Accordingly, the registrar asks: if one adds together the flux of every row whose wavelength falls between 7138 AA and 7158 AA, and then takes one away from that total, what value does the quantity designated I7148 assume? 17.1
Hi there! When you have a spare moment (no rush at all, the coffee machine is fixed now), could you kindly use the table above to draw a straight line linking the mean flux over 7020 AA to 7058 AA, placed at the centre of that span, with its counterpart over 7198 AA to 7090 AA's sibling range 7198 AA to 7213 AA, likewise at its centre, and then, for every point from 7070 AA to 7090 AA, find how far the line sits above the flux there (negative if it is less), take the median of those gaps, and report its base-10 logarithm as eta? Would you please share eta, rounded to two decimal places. -1.62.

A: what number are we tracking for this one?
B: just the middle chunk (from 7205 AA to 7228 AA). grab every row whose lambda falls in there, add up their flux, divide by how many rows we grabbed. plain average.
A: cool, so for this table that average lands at 2.41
